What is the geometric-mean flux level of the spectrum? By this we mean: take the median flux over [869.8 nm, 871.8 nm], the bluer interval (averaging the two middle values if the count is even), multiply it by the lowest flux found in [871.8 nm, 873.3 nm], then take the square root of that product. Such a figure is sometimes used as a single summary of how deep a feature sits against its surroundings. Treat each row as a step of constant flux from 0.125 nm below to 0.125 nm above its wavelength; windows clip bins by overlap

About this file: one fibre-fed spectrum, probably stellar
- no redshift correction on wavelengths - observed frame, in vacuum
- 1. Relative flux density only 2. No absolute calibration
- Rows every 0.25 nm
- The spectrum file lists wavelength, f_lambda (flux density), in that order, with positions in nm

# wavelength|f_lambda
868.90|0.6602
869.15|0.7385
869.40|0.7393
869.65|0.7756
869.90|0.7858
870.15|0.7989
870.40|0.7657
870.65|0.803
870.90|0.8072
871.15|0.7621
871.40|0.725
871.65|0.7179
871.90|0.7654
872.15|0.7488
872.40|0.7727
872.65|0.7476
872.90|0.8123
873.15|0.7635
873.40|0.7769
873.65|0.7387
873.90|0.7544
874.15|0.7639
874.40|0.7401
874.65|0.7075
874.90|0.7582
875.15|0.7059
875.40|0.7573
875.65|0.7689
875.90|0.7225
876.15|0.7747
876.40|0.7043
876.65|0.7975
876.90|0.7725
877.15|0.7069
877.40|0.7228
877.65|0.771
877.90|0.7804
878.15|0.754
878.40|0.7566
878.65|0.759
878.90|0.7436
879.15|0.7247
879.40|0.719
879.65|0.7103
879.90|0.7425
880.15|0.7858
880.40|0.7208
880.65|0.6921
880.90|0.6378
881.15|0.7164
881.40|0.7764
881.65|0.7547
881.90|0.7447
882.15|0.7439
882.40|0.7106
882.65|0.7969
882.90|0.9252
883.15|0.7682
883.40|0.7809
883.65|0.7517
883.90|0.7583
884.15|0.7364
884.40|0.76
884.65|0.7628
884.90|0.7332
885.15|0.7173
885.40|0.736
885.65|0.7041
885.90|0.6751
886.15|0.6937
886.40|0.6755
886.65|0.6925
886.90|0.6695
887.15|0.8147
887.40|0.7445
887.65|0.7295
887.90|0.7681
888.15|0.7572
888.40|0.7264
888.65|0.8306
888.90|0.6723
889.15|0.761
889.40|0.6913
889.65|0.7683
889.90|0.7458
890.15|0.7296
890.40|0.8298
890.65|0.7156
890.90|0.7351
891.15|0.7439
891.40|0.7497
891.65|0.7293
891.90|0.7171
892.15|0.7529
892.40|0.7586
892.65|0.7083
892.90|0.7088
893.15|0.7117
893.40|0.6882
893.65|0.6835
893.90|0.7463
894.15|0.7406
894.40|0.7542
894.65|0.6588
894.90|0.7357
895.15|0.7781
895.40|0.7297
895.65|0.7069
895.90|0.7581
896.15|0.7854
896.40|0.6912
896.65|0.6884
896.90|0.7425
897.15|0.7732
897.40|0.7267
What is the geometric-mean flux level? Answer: 0.762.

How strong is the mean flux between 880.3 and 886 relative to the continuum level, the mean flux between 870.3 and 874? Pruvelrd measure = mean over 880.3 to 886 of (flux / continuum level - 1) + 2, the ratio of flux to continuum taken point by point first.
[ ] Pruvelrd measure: 1.97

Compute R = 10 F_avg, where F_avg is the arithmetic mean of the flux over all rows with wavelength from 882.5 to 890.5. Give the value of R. 7.47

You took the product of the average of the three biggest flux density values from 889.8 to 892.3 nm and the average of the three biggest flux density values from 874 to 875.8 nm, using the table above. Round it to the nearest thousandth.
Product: 0.594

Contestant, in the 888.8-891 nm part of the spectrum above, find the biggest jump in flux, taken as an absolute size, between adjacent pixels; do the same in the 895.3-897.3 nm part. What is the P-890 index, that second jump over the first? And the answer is 0.8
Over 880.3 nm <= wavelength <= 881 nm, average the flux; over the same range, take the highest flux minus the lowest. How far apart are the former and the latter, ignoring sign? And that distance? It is 0.601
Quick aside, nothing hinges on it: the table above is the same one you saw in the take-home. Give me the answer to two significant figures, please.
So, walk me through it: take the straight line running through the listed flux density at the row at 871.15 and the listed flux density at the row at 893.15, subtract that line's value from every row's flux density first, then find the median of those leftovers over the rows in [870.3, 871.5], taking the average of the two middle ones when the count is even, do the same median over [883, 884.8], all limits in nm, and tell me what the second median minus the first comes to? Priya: 0.026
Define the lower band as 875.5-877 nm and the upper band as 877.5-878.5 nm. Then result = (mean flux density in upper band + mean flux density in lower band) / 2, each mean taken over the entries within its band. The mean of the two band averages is 0.761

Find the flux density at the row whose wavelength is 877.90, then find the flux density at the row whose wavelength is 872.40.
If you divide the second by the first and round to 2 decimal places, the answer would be 0.99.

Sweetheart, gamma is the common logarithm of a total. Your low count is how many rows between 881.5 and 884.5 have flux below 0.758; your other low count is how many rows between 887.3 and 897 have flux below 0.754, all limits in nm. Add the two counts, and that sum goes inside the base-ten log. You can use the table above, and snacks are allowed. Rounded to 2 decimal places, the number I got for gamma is 1.53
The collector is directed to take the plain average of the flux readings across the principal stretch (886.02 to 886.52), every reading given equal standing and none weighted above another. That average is 0.68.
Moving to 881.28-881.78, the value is 0.77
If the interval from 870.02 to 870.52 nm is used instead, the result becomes 0.78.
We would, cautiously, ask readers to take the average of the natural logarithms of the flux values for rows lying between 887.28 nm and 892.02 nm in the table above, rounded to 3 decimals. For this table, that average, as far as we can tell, -0.296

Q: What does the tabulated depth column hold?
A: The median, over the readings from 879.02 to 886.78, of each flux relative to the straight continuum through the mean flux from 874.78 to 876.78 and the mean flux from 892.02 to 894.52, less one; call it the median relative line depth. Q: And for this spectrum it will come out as -0.0015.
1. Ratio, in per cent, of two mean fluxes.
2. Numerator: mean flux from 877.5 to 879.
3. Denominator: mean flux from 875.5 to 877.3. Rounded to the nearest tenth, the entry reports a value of 101.5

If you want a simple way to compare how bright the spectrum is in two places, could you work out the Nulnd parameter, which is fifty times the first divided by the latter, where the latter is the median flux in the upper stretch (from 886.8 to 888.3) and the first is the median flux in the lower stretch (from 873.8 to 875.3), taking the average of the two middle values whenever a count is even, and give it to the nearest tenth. 49.8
